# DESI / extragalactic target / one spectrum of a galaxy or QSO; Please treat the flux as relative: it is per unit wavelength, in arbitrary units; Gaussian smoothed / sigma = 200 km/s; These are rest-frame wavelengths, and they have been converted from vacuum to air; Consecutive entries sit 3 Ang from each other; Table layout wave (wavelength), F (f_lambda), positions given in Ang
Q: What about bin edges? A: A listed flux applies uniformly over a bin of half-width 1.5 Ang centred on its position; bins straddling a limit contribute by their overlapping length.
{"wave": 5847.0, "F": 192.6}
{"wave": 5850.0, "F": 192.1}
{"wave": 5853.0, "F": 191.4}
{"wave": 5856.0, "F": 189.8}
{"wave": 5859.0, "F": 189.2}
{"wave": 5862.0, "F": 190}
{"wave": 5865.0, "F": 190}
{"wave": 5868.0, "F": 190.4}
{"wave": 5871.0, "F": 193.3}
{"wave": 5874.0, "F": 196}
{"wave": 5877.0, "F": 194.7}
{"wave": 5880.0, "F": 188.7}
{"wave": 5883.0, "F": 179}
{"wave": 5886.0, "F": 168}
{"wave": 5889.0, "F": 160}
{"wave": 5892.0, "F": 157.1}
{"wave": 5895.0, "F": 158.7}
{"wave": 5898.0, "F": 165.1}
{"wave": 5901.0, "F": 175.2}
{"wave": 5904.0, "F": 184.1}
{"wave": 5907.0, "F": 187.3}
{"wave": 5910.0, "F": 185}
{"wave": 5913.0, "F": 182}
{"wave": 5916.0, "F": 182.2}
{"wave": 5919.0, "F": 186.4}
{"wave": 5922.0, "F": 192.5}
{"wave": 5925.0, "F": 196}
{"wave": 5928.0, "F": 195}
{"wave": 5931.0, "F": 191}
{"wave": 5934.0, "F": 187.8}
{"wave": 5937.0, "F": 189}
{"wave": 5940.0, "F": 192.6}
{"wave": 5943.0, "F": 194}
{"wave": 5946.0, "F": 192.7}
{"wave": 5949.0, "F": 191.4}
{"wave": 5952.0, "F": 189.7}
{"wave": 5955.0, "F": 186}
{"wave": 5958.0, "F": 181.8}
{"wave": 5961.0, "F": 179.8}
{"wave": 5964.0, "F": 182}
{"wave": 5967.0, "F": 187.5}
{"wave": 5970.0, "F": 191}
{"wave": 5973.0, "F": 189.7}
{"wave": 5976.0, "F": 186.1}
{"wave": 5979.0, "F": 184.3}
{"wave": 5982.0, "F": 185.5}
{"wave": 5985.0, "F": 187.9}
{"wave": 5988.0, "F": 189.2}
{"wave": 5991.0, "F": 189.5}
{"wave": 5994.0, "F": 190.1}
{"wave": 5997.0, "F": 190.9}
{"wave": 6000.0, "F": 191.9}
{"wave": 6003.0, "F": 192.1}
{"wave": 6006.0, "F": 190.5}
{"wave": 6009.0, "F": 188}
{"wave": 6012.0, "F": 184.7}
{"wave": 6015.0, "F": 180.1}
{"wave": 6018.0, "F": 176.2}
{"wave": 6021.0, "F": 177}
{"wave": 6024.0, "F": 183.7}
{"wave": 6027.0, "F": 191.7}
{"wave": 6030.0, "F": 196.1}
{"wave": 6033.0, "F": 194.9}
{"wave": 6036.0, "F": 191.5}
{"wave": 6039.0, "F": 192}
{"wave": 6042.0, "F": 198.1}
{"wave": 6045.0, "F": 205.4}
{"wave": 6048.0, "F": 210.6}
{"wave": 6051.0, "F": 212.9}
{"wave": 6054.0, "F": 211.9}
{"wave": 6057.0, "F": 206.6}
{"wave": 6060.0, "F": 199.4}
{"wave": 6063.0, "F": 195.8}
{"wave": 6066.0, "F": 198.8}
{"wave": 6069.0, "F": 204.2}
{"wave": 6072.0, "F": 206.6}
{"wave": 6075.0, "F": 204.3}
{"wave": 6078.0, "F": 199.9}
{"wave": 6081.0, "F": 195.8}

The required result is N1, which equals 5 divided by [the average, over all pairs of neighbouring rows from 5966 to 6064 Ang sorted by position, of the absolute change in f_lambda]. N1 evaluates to 1.7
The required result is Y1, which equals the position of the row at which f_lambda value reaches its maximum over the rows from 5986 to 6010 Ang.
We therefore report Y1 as 6003.0 Ang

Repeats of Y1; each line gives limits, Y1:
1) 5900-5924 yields 5922.0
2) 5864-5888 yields 5874.0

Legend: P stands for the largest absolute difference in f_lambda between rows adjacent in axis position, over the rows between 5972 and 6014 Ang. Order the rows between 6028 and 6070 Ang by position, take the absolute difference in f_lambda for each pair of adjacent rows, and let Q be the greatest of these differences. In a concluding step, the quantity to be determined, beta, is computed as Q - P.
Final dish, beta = 4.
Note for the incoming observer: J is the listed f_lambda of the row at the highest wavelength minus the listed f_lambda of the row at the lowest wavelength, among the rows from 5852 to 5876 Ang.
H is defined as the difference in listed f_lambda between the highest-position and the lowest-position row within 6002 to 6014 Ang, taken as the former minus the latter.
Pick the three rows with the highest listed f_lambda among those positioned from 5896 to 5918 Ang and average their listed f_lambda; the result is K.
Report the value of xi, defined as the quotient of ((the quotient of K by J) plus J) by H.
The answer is -6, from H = -7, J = 4.6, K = 185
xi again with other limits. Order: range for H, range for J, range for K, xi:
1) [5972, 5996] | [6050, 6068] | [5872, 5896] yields -69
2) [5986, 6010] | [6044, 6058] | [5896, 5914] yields -130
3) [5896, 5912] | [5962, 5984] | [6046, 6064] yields 3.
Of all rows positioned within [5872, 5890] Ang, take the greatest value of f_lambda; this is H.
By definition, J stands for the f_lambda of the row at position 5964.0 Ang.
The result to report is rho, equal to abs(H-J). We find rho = 14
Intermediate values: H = 196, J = 182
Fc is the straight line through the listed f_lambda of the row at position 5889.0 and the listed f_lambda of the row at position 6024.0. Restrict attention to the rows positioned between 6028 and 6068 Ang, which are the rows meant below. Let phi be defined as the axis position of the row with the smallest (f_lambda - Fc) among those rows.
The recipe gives 6063.0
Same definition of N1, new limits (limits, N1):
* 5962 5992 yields 2.2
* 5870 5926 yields 1.0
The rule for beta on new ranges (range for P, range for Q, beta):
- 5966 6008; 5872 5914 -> 7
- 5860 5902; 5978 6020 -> -6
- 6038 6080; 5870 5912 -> 4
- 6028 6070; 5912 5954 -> -1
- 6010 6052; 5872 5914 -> 3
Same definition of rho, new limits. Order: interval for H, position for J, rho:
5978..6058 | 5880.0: 24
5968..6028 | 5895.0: 33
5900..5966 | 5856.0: 6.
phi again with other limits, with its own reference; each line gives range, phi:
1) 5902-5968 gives 5961.0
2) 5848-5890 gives 5889.0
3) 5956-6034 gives 6018.0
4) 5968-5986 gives 5979.0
